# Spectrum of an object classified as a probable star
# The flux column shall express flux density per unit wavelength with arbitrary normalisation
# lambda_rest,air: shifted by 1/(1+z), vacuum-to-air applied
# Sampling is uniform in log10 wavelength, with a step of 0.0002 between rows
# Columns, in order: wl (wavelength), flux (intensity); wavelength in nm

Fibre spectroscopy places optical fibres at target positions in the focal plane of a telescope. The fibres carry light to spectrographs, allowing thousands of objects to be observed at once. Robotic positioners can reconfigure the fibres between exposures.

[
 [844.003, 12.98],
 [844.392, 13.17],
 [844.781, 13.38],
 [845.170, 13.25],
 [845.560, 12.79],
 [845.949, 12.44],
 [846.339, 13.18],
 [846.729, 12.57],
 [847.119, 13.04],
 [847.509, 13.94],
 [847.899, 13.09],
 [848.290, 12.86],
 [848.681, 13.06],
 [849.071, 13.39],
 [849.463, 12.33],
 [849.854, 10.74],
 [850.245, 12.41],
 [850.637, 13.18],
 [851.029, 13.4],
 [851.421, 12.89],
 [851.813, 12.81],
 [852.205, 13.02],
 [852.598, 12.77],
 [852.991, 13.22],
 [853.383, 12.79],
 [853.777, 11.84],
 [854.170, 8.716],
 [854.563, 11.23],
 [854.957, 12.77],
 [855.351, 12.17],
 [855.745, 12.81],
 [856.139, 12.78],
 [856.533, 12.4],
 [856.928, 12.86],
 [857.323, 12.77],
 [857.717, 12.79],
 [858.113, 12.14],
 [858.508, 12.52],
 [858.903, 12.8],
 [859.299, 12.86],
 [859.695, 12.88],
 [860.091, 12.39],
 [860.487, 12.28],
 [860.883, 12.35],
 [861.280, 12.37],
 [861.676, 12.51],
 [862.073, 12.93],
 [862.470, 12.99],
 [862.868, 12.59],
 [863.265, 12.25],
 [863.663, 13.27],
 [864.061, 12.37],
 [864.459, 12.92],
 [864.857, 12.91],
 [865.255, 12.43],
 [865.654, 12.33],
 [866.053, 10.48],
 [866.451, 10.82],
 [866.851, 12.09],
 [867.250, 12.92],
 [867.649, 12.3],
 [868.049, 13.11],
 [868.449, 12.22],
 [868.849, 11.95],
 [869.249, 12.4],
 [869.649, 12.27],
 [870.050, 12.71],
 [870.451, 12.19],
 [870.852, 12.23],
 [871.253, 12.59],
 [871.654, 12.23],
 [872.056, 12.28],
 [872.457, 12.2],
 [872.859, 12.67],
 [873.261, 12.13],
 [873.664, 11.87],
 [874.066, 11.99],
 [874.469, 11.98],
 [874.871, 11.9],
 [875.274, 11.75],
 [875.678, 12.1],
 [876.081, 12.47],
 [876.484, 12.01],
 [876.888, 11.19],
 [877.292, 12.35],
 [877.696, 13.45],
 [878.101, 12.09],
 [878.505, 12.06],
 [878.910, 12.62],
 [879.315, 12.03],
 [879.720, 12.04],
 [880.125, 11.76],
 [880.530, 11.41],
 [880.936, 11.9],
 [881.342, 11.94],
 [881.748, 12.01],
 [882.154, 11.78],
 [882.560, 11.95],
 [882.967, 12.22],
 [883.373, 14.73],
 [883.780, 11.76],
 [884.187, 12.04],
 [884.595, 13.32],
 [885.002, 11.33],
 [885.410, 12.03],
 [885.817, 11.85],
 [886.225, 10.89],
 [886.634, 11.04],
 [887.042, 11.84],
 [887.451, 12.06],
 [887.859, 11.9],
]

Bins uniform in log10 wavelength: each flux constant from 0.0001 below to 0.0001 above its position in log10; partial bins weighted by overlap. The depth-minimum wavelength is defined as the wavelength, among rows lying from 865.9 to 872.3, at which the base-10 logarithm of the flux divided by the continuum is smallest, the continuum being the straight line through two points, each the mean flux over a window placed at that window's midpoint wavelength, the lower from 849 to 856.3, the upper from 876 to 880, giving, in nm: 866.053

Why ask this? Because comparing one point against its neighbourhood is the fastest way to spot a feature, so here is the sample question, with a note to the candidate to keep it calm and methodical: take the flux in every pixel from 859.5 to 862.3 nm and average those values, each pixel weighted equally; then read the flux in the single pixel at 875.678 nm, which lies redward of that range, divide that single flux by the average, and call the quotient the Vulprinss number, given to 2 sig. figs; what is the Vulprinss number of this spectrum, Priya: 0.97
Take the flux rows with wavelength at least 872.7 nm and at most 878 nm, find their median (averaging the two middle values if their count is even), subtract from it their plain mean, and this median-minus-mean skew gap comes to -0.13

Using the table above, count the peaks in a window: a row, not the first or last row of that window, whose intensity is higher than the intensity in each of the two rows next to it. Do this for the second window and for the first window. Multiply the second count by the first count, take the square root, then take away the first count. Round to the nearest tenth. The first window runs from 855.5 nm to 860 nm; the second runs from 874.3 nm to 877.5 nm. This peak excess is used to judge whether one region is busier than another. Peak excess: -0.6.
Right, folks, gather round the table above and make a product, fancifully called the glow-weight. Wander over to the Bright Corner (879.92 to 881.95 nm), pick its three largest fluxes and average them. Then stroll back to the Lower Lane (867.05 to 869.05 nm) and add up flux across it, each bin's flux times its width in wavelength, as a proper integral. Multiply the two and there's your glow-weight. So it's 299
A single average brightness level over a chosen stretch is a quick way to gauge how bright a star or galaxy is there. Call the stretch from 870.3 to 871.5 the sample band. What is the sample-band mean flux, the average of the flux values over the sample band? 12.3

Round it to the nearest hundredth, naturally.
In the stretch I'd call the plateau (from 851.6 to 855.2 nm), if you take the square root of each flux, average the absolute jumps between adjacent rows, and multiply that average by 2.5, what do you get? 0.45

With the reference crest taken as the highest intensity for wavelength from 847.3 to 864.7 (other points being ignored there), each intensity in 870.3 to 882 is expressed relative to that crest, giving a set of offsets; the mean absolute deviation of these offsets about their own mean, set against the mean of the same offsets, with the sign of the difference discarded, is 2.1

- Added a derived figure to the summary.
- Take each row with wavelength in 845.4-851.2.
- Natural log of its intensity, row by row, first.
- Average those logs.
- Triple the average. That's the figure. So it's 7.650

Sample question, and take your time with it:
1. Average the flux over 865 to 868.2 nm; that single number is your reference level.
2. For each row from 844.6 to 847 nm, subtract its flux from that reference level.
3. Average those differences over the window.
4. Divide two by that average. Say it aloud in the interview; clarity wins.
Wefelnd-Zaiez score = -2.3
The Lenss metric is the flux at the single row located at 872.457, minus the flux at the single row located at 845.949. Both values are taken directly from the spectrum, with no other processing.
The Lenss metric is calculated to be -0.24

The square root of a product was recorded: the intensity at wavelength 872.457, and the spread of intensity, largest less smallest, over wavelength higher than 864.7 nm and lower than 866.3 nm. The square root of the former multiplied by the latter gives 5.4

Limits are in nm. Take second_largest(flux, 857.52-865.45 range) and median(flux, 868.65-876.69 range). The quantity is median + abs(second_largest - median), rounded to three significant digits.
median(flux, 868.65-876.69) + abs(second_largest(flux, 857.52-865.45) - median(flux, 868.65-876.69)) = 13.0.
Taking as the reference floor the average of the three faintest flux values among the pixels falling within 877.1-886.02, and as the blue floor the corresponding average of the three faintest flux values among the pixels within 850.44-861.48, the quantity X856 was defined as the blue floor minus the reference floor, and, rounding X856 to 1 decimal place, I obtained -0.9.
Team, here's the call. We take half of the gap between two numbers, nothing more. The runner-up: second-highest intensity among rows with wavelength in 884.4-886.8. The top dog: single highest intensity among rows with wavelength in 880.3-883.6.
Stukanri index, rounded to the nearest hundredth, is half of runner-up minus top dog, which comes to -1.35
